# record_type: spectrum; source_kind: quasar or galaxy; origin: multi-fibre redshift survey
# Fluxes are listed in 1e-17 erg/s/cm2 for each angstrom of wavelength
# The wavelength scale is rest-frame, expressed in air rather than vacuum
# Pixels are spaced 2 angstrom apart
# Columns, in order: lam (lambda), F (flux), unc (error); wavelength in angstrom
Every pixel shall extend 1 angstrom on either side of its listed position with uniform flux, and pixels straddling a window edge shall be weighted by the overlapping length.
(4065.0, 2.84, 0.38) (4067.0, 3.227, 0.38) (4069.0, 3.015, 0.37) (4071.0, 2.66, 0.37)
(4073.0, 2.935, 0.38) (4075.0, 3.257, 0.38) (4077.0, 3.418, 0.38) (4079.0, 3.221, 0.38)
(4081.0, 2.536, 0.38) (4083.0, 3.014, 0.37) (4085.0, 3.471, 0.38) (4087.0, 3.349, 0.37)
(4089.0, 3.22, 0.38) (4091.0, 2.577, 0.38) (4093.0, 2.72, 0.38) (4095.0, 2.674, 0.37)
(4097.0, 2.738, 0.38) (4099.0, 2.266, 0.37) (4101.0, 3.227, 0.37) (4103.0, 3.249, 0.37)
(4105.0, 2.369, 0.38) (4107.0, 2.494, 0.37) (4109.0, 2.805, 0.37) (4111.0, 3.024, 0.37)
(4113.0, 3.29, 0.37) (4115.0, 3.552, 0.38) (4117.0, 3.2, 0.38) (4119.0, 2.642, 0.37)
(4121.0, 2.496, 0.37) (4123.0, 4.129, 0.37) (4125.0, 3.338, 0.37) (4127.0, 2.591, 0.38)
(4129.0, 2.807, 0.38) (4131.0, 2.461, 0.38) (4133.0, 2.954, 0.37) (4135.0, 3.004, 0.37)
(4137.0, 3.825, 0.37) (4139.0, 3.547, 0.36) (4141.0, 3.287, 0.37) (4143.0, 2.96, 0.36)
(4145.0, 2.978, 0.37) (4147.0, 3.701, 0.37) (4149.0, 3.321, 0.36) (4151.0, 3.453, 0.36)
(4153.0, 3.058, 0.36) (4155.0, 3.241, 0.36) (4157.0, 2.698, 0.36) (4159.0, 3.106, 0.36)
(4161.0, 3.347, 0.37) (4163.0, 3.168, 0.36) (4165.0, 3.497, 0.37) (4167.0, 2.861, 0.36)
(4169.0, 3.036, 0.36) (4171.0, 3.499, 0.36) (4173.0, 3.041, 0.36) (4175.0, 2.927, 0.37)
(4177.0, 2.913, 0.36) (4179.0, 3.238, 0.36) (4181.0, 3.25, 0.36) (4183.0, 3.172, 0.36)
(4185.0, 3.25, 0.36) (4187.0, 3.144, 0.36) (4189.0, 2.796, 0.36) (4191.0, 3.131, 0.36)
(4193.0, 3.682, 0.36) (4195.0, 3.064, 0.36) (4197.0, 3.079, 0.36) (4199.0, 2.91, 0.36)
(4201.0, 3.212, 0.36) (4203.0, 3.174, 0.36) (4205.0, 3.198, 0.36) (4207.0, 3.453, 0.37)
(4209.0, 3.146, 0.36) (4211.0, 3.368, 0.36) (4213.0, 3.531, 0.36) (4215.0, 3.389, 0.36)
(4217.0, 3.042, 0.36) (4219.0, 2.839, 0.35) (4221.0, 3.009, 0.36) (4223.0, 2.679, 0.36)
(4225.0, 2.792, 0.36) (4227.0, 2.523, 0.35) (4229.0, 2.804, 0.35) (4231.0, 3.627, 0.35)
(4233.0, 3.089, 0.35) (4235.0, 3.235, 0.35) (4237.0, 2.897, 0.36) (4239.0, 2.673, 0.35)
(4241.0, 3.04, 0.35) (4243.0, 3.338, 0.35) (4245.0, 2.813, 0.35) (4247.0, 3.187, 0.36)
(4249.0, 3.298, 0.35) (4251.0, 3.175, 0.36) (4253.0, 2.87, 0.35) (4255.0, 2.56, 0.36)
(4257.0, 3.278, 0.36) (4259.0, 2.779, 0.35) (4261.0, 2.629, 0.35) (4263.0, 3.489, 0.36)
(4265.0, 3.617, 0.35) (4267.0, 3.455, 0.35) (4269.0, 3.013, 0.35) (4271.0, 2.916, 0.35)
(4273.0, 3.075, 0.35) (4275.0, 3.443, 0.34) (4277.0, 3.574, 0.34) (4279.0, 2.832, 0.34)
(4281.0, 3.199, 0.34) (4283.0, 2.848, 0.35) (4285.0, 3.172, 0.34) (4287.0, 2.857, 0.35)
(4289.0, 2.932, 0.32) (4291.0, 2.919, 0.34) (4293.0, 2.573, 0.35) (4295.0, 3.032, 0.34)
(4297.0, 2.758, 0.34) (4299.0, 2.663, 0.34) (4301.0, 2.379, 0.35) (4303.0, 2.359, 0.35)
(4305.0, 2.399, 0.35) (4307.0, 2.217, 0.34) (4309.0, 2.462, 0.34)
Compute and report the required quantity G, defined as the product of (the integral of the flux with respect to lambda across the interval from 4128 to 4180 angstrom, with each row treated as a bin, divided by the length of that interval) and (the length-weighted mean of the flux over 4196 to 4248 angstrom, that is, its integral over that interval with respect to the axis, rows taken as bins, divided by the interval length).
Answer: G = 9.7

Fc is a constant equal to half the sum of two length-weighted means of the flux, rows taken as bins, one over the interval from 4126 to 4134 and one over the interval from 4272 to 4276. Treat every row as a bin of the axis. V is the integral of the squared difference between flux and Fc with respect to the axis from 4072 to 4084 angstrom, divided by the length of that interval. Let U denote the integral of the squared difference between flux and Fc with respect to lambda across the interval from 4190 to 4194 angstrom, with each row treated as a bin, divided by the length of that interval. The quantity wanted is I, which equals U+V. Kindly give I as 0.34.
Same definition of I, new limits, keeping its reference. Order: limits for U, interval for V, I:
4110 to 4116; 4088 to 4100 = 0.30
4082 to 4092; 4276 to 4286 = 0.21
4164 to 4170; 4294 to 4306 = 0.30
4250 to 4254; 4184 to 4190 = 0.07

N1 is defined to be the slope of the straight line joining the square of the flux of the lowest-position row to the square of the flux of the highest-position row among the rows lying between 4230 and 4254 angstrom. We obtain -0.22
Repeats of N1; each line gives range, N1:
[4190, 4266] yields 0.04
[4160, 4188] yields -0.05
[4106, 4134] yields 0.10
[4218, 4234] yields 0.11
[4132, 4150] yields 0.14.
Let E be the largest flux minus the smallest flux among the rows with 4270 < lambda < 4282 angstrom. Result 0.74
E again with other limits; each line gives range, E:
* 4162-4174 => 0.64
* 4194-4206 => 0.30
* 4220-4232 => 1.10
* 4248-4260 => 0.74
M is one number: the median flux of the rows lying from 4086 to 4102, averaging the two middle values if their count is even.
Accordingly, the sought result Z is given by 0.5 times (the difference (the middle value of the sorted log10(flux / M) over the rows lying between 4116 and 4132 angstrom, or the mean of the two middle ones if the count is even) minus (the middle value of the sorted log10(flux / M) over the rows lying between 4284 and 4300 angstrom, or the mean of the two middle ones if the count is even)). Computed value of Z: -0.013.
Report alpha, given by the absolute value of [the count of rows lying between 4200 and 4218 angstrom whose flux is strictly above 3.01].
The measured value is 9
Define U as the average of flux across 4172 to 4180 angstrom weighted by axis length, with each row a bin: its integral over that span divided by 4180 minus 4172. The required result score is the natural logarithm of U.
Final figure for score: 1.11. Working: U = 3.03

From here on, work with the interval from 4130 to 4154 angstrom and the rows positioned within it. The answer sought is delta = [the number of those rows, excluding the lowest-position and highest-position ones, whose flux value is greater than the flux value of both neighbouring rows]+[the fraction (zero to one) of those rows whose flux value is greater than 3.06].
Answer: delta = 3.50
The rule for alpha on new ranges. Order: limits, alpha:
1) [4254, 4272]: 5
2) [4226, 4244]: 5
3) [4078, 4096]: 5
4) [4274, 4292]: 4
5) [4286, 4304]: 1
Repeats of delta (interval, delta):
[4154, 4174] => 3.60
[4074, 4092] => 2.67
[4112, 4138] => 3.46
